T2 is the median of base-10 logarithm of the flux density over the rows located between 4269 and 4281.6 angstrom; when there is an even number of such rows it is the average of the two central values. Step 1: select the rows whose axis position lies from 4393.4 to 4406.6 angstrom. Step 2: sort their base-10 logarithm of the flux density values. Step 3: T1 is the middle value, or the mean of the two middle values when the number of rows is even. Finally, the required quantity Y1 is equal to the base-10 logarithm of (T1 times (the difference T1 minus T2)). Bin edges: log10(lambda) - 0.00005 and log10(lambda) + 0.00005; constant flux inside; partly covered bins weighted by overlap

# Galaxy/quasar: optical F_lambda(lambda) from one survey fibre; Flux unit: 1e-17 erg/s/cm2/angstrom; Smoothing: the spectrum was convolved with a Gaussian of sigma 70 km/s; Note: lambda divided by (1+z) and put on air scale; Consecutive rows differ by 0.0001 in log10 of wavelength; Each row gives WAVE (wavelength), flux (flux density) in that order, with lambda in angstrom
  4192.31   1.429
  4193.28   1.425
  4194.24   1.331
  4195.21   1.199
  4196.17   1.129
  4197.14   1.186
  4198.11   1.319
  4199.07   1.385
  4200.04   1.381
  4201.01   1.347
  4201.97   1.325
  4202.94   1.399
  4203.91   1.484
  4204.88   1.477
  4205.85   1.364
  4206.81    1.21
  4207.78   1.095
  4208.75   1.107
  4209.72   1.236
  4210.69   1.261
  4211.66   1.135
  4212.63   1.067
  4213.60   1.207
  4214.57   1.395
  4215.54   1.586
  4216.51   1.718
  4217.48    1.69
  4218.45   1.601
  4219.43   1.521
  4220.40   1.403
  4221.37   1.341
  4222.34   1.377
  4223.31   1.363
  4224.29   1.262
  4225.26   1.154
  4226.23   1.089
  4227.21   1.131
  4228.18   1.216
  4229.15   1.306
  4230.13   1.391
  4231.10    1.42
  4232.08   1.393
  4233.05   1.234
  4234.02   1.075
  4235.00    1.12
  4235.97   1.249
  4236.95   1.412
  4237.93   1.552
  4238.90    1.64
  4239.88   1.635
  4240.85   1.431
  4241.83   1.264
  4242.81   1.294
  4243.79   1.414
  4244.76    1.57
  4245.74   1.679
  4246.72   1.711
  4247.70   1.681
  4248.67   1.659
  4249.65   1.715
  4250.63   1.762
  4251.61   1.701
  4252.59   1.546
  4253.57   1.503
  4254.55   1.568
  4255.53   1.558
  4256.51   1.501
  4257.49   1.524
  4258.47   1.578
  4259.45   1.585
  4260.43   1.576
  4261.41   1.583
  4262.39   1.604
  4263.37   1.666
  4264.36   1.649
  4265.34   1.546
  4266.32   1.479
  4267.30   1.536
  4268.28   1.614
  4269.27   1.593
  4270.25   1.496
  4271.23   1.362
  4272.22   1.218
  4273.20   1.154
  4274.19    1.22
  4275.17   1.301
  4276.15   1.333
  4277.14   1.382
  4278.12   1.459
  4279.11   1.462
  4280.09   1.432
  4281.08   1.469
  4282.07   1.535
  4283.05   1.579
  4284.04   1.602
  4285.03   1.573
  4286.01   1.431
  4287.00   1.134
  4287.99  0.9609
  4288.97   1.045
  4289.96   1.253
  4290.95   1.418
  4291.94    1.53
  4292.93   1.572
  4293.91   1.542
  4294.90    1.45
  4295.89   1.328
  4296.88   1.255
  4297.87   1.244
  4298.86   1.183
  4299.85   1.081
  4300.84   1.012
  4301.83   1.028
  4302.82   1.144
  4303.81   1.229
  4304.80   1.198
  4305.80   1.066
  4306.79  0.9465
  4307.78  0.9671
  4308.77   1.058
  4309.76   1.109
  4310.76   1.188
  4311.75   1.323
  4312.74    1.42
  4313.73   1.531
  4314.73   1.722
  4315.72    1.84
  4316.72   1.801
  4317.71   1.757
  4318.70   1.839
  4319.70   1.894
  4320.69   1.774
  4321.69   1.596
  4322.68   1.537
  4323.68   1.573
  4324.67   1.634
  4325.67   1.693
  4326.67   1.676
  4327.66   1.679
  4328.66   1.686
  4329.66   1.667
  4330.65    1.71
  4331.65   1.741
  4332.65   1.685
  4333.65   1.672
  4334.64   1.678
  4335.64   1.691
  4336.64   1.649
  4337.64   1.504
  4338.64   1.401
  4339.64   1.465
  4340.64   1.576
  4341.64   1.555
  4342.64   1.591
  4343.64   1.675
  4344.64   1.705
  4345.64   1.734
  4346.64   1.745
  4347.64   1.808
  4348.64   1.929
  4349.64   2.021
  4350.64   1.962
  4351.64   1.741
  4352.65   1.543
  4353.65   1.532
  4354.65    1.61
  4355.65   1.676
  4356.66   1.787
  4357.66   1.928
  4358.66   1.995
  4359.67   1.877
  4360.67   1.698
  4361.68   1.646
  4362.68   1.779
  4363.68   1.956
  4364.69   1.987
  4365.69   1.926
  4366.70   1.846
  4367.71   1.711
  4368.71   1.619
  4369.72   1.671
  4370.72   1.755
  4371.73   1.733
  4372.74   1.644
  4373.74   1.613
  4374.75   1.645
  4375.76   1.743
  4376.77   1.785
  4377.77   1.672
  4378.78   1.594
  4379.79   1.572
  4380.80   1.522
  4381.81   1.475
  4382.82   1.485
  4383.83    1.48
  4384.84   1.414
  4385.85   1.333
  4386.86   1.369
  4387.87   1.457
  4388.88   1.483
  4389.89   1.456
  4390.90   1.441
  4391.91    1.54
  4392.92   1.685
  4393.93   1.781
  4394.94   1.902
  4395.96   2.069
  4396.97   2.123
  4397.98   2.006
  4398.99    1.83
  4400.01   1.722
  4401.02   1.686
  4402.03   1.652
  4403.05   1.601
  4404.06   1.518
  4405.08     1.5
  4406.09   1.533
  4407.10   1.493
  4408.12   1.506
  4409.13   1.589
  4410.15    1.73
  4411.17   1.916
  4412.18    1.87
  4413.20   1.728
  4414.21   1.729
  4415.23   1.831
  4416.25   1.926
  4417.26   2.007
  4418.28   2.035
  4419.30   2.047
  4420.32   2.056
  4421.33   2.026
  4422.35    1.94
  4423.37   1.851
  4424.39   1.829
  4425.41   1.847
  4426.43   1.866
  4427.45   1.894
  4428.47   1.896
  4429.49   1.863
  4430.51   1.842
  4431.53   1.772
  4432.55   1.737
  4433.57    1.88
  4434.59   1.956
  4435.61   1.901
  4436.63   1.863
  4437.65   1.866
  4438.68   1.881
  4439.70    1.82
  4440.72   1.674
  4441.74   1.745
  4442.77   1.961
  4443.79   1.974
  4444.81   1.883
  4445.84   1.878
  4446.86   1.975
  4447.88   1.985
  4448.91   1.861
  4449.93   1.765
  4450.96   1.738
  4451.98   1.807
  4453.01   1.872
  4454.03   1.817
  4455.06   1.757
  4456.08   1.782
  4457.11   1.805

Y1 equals -1.65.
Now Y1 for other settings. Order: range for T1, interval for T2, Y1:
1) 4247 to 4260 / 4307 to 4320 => -2.58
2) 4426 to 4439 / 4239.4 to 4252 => -1.86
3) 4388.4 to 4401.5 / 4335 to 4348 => -2.35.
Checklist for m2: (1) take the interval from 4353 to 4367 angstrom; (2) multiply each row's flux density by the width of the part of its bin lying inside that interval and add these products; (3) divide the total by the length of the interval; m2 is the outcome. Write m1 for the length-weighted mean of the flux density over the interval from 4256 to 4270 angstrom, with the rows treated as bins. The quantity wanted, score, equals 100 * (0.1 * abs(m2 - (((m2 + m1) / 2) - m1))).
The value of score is 16.9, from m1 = 1.57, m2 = 1.80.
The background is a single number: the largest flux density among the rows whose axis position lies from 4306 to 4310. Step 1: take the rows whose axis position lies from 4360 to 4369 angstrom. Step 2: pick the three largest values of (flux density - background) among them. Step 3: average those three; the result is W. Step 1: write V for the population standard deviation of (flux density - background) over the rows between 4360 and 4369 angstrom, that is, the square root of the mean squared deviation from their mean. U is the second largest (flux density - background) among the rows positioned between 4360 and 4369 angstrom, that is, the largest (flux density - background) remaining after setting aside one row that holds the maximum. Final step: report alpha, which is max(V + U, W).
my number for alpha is 0.98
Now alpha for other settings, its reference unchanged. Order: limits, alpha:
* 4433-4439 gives 0.82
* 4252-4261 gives 0.50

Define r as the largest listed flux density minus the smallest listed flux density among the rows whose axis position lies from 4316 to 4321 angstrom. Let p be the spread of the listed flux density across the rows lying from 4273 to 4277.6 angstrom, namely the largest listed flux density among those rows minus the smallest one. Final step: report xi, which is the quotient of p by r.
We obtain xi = 1.66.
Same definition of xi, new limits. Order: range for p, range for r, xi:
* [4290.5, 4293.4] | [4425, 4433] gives 0.97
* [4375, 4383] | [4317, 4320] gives 2.26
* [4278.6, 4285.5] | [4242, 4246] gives 0.44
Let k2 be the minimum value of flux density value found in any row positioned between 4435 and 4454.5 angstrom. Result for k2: 1.674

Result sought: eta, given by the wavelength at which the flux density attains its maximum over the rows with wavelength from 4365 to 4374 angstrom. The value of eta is 4365.69 angstrom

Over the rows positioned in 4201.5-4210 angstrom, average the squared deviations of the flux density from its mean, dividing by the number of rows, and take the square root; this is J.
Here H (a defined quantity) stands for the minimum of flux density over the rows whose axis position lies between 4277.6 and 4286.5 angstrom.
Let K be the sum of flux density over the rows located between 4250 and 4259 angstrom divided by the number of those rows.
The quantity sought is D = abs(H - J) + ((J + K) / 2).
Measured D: 2.2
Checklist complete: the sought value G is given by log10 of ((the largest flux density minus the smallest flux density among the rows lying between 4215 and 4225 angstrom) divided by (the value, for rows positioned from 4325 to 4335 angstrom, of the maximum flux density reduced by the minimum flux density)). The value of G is 0.8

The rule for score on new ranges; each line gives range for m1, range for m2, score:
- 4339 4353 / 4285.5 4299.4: 15.1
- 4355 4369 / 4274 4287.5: 16.2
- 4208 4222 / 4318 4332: 15.3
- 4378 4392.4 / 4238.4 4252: 15.3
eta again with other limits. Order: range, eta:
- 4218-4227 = 4218.45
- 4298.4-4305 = 4303.81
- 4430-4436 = 4434.59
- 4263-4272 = 4263.37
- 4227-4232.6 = 4231.10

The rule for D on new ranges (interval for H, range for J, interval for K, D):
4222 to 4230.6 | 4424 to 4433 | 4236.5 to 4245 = 1.8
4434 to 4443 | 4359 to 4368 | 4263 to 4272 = 2.4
